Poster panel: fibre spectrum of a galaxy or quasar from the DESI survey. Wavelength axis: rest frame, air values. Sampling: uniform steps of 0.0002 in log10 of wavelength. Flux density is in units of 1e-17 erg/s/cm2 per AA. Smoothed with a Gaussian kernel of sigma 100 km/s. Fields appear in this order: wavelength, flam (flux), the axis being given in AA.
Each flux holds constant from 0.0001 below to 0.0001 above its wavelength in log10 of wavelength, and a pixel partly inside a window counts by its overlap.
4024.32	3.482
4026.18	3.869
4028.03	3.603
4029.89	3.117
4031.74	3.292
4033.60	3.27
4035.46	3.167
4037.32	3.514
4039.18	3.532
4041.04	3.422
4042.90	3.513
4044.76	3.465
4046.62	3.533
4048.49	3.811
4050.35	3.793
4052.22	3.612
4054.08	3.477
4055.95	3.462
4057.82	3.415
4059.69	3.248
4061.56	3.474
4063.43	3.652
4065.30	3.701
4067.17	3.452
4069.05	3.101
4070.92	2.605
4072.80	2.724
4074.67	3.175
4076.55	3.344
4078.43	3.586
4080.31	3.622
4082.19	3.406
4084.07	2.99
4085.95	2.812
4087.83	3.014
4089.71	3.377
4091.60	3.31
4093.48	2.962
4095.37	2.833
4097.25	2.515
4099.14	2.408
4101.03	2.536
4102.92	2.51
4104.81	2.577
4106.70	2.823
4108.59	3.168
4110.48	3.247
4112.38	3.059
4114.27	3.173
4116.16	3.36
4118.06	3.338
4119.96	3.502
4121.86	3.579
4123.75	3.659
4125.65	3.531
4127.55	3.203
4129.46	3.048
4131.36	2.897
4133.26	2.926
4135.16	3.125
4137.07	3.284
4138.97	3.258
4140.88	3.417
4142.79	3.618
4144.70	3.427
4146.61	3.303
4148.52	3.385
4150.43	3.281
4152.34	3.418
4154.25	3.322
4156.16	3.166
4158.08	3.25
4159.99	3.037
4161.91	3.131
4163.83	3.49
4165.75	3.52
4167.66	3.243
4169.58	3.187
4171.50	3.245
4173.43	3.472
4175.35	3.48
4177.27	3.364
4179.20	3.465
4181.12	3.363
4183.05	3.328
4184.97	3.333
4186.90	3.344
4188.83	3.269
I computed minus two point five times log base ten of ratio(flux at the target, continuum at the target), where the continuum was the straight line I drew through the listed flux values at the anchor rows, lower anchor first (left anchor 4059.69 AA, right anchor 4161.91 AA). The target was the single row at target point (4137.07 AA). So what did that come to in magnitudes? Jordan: -0.042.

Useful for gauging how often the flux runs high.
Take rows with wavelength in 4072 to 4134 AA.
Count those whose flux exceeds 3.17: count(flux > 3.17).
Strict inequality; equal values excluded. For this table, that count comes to 16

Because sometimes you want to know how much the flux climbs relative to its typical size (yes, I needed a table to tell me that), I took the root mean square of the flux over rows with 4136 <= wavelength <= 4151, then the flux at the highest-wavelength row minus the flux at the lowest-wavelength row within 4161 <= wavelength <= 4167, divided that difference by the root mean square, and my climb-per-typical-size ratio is 0.12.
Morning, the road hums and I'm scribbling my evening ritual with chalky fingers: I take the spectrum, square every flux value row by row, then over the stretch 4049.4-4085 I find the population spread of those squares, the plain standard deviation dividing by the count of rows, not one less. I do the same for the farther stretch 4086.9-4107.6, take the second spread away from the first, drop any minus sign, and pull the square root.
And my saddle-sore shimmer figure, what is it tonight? 0.41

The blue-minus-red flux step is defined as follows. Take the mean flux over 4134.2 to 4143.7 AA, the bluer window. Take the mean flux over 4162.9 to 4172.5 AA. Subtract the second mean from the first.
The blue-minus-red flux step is 0.0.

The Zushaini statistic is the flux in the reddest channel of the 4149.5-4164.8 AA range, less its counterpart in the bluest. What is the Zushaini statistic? 0.2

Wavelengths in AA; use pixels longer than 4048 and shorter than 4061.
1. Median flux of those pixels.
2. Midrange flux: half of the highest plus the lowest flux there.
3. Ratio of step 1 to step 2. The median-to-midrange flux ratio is 0.99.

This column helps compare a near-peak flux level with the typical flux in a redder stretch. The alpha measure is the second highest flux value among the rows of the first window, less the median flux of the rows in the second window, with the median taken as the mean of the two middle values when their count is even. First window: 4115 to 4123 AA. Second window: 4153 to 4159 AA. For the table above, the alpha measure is 0.25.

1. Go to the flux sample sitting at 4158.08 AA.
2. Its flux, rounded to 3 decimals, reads 3.250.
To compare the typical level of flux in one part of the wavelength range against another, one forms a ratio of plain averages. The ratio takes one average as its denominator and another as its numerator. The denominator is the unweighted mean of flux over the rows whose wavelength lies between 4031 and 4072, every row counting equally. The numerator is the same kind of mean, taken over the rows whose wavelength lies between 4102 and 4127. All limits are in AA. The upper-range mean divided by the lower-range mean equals 0.93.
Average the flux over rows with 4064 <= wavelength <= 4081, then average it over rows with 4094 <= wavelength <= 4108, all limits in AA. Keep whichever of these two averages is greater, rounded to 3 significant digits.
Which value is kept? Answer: 3.26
